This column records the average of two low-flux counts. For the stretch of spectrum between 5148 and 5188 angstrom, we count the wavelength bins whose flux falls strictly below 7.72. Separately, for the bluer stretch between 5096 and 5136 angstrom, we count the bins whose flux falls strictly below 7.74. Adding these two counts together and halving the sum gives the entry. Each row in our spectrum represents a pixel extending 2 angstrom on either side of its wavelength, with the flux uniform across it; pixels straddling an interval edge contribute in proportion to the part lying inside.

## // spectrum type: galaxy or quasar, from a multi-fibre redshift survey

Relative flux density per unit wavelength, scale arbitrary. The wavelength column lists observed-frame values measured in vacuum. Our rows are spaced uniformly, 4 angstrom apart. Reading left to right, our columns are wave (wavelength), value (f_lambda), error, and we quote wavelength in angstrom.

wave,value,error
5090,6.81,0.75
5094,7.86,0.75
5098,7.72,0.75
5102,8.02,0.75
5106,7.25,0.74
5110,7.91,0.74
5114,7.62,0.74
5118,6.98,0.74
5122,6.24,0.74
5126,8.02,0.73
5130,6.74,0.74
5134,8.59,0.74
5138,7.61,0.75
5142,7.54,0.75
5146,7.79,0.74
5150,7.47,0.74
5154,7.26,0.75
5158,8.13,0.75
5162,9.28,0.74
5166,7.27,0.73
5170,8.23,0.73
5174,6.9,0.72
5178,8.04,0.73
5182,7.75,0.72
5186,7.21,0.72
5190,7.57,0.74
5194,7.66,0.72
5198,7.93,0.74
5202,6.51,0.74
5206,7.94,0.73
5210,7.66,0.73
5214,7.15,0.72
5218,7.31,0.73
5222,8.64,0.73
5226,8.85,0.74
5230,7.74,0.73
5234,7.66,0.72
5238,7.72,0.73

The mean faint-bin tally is 5.5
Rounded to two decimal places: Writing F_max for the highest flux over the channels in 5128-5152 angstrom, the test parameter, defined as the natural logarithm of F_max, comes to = 2.15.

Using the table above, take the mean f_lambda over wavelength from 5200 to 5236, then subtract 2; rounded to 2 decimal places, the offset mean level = 5.72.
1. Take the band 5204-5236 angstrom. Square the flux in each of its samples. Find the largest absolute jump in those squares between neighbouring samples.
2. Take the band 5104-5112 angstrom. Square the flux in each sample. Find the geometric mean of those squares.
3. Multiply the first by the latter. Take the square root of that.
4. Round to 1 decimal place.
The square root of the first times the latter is 34.9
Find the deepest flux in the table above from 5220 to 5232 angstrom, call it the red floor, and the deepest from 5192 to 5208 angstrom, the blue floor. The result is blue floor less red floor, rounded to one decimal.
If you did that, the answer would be -1.2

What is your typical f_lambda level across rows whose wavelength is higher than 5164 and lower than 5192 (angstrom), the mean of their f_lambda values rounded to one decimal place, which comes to 7.6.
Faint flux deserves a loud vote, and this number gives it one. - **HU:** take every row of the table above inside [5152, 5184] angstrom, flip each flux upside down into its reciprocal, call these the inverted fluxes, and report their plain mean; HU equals 0.1282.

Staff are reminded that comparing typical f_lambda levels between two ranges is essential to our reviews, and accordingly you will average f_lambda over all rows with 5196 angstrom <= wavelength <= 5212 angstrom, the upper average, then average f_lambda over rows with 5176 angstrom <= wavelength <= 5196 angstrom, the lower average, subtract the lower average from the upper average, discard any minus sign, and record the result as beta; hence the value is 0.14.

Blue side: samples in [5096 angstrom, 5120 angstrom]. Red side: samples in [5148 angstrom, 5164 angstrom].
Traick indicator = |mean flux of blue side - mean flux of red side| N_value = 0.5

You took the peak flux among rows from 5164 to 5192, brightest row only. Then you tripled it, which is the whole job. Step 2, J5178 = 24.7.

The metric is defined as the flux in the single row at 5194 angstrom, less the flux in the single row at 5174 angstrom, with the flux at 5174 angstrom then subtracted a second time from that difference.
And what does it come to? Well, -6.1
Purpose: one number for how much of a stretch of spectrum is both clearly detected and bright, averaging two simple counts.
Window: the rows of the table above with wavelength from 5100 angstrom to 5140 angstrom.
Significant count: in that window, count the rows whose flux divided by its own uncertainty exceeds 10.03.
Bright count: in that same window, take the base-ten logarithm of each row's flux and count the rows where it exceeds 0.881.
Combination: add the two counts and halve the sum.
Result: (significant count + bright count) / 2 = 6.0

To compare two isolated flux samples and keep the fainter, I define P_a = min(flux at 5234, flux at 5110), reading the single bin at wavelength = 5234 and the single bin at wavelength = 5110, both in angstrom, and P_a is 7.7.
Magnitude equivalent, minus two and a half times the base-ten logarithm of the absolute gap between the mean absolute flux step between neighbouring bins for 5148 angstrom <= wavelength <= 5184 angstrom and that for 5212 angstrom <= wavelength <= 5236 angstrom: 0.9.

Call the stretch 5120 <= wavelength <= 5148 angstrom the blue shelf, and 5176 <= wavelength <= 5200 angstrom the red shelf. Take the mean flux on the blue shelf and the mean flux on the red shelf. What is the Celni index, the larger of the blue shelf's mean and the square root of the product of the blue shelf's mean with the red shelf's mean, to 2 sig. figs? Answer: 7.6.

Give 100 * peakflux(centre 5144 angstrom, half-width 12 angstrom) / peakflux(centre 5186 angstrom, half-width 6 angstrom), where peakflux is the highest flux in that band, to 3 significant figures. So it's 111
